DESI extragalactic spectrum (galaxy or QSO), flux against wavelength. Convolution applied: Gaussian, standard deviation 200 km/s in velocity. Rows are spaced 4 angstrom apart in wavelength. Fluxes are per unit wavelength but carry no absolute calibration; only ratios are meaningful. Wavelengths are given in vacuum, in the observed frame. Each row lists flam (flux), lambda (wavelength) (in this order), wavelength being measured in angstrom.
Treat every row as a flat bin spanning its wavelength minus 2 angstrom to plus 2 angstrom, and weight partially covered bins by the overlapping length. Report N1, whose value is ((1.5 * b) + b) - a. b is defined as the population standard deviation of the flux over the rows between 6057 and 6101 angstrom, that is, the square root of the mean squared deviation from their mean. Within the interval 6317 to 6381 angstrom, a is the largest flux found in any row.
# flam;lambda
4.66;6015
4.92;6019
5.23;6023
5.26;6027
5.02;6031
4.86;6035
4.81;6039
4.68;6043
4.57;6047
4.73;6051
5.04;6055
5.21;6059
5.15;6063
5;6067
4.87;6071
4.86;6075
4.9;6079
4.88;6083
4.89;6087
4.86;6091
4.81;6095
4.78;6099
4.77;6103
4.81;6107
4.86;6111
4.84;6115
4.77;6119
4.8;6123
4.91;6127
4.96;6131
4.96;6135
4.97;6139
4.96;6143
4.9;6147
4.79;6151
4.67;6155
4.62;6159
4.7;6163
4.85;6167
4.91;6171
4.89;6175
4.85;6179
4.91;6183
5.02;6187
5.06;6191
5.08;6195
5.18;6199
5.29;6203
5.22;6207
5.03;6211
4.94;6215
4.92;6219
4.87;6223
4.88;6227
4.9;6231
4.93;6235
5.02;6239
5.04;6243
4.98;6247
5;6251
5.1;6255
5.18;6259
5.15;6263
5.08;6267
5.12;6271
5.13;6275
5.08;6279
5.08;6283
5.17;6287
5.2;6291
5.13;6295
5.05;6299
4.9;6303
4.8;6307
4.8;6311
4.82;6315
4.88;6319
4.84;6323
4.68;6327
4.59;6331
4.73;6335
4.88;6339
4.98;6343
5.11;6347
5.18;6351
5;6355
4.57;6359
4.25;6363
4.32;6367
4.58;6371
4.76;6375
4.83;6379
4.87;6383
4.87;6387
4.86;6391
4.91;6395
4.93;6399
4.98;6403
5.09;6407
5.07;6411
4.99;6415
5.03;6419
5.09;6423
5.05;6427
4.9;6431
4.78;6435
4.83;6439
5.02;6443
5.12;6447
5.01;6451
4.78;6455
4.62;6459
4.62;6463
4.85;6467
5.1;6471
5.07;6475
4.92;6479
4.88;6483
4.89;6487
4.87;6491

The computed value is -4.85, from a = 5.18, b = 0.13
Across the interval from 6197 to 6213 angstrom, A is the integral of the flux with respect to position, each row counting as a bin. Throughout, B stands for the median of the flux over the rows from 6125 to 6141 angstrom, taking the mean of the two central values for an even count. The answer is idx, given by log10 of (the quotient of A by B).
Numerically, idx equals 1.22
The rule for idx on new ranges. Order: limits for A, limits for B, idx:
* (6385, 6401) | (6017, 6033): 1.18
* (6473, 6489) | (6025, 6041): 1.20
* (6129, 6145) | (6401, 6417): 1.20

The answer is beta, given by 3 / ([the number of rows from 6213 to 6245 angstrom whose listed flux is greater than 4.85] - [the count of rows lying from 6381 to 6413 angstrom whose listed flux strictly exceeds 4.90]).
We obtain 1.0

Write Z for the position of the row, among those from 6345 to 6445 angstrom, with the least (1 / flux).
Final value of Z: 6351 angstrom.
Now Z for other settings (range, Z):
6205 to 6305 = 6207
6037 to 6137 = 6059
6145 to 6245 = 6203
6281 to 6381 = 6291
